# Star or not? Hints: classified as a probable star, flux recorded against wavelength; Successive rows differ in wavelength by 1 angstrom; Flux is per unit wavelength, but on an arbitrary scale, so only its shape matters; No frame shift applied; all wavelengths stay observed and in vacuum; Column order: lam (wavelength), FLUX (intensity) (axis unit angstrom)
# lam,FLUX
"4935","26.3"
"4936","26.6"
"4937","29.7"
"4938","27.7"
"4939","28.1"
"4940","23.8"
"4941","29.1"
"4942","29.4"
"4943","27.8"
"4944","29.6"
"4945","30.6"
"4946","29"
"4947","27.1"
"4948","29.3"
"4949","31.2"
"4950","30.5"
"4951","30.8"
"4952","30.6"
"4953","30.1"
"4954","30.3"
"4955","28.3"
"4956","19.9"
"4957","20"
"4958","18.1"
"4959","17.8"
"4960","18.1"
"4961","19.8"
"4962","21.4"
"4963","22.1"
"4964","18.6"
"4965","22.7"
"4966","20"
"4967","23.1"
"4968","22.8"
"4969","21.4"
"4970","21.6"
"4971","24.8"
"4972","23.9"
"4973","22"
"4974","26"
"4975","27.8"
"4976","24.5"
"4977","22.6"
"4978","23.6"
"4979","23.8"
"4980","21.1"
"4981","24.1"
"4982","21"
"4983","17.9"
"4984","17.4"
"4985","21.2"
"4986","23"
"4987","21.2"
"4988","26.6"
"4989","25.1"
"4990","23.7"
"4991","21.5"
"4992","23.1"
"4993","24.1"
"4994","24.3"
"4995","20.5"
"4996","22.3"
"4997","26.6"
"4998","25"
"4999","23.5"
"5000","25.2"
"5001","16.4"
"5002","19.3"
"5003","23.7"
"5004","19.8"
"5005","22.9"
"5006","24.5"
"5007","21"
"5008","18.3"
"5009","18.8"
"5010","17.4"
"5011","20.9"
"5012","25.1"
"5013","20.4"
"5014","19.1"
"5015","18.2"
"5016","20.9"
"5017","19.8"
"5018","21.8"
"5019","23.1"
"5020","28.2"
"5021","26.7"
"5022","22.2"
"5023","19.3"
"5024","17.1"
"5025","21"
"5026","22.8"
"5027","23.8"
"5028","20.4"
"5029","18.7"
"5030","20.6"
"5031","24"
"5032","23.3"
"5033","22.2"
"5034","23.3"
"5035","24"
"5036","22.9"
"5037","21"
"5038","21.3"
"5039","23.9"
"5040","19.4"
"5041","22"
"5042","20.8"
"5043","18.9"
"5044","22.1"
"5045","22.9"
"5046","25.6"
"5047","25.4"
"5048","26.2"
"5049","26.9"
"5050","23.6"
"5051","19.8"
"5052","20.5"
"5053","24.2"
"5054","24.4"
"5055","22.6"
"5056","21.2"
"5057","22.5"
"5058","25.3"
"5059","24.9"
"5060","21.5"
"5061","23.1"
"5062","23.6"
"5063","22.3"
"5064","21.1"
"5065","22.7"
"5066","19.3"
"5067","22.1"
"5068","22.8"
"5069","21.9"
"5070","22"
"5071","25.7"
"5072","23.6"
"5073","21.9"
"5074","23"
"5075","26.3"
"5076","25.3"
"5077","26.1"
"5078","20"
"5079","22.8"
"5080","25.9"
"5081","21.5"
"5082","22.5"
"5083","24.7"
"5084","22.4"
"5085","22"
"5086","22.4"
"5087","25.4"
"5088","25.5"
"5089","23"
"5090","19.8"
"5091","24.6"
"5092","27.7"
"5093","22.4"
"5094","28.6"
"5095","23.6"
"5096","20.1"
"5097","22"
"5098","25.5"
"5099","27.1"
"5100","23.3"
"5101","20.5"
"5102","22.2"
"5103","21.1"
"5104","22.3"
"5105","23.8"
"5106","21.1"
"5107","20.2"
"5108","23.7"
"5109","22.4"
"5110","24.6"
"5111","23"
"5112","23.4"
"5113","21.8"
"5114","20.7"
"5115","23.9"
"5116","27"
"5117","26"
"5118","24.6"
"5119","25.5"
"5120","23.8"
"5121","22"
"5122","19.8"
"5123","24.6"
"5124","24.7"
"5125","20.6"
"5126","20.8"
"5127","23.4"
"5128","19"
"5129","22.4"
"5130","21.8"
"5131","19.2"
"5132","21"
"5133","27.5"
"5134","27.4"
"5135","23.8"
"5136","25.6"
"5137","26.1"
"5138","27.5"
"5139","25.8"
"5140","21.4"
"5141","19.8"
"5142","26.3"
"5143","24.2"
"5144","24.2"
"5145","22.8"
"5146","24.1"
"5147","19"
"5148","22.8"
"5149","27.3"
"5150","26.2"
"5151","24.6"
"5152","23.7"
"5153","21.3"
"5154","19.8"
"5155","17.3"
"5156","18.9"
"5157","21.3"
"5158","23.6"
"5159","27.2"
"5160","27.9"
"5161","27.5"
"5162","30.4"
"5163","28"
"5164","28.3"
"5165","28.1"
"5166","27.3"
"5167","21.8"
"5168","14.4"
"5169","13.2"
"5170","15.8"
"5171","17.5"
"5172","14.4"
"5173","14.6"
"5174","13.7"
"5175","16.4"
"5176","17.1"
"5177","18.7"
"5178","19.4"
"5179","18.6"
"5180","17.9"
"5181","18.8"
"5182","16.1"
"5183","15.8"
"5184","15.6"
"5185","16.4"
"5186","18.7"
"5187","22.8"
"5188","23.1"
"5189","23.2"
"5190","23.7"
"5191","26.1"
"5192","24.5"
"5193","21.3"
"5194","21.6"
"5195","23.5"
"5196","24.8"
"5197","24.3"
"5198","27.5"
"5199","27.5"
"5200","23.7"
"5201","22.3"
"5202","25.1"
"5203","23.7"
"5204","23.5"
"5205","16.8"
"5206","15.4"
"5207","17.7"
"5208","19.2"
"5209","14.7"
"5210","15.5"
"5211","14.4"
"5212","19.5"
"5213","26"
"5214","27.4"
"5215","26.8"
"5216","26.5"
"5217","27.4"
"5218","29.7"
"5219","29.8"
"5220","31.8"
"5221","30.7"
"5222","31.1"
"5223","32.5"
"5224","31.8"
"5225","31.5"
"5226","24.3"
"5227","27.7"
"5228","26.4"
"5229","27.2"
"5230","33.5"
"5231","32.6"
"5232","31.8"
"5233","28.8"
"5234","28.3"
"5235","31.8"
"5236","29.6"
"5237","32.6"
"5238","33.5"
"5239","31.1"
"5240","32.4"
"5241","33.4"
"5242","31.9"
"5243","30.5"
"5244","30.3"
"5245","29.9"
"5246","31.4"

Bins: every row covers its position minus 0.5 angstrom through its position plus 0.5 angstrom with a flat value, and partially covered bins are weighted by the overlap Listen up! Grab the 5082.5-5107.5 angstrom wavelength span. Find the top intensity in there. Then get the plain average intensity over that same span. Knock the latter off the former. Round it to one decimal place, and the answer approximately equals 5.3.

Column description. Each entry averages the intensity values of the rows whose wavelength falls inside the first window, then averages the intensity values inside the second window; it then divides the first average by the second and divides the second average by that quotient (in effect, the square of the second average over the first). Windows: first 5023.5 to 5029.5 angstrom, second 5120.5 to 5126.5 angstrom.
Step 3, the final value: 23.6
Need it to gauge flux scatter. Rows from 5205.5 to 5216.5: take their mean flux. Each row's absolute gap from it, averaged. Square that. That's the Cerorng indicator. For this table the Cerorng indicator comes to 22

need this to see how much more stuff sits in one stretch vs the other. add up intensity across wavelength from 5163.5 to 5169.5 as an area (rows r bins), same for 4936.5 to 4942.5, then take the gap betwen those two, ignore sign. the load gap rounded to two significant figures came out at 35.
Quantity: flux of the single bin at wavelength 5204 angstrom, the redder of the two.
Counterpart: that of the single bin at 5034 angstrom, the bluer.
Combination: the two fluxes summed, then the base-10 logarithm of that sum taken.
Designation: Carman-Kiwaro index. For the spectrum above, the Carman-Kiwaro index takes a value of 1.67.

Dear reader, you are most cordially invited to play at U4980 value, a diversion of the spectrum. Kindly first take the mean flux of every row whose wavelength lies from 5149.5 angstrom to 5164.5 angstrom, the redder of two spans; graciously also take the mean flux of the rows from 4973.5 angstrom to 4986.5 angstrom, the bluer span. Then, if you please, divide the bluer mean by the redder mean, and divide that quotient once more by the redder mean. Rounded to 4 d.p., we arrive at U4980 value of 0.0380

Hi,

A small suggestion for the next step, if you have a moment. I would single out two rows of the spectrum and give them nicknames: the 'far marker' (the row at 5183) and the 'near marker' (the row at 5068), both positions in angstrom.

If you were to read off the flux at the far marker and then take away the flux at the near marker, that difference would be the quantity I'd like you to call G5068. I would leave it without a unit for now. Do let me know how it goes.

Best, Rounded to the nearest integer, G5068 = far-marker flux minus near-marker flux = -7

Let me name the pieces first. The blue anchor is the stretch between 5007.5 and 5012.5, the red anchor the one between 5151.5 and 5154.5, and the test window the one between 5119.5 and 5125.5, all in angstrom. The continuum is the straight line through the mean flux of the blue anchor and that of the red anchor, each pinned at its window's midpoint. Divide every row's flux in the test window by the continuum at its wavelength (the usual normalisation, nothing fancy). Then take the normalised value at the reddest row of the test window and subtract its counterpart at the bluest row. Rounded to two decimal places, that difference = -0.15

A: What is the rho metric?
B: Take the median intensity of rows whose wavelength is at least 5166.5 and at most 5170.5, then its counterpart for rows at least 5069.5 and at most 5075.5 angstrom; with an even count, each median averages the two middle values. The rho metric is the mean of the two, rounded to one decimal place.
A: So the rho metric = 19.2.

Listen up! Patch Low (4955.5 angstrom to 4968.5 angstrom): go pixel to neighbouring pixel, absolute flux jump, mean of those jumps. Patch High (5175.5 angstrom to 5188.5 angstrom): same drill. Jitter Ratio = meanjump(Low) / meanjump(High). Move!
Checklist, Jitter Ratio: 1.3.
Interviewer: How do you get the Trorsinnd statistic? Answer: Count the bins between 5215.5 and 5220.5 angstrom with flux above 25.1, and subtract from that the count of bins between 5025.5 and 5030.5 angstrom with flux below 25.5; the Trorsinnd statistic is 0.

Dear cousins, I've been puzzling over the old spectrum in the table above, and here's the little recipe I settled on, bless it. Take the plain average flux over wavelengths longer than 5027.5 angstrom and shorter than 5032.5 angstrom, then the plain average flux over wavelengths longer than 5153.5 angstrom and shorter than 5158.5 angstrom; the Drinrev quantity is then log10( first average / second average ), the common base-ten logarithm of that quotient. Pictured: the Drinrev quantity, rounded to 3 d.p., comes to 0.025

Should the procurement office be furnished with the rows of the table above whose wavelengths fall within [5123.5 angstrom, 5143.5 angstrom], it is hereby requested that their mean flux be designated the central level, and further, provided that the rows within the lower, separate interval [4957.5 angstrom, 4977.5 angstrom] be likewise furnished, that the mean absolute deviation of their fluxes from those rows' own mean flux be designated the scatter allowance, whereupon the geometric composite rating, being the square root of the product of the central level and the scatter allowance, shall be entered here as 7.0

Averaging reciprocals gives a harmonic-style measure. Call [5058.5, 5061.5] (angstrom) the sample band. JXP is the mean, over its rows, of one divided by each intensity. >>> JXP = 0.043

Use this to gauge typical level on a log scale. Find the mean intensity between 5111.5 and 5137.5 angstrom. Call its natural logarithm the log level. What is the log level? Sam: 3.15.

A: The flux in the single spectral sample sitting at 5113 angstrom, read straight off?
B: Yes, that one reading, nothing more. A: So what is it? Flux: 21.8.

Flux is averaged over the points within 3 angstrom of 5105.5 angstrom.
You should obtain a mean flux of 22.0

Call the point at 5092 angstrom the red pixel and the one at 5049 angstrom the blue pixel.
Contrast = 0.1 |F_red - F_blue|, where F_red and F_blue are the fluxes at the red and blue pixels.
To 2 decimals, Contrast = 0.08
